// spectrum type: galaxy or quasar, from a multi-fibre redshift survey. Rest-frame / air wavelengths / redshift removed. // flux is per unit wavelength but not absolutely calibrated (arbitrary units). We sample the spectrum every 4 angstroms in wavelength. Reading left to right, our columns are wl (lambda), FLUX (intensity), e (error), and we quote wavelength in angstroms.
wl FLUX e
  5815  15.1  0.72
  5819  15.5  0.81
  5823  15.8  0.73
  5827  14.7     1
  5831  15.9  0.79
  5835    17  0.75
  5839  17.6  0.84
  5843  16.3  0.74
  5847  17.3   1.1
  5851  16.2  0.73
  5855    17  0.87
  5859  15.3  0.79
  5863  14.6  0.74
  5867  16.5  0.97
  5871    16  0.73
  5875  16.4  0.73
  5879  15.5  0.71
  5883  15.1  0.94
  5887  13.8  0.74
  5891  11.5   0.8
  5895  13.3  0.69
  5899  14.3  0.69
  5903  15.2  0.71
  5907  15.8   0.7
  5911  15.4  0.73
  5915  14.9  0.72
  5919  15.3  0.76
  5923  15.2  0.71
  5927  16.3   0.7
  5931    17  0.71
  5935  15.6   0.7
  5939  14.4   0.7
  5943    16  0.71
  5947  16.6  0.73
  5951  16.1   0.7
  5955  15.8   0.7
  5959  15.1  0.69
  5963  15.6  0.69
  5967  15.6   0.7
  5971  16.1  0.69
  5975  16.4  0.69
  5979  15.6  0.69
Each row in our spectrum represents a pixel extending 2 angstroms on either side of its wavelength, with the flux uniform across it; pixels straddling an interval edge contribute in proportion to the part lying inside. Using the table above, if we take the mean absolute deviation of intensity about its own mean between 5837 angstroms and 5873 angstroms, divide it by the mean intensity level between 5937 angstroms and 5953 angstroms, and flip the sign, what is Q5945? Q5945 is -0.044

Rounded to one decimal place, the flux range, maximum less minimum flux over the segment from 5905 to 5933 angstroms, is 2.1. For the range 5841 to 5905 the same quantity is 5.8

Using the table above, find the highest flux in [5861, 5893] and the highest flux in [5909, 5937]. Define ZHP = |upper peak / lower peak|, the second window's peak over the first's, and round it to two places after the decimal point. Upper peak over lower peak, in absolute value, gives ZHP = 1.03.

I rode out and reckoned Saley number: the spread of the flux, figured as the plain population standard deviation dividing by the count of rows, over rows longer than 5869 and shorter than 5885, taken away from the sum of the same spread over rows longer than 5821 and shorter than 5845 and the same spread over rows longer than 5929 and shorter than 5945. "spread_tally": 1.4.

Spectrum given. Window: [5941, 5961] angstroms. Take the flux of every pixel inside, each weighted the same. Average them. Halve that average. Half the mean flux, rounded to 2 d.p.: 7.96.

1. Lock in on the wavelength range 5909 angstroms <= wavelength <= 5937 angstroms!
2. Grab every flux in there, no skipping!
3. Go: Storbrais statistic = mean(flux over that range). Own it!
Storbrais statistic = 15.7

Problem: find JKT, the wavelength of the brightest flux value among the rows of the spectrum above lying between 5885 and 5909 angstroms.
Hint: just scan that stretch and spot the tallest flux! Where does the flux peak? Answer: 5907 angstroms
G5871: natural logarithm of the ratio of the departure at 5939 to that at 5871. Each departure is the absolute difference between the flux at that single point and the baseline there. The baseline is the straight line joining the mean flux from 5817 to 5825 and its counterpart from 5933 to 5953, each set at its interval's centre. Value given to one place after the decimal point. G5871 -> 1.5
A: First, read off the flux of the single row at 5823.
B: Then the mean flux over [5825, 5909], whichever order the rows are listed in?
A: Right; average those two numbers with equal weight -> 15.65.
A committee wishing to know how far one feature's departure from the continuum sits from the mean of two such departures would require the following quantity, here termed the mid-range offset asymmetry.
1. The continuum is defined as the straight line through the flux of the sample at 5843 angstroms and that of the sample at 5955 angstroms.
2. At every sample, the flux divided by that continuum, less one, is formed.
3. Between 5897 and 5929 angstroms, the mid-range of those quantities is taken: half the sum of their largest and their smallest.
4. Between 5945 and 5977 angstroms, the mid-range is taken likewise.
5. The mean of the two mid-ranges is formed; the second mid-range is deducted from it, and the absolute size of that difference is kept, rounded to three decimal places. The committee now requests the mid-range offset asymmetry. 0.023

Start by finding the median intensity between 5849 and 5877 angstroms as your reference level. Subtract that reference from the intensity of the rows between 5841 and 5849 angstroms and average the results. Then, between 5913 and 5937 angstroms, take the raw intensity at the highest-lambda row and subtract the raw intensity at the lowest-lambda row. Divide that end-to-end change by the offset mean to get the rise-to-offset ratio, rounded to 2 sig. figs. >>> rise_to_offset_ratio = 1.2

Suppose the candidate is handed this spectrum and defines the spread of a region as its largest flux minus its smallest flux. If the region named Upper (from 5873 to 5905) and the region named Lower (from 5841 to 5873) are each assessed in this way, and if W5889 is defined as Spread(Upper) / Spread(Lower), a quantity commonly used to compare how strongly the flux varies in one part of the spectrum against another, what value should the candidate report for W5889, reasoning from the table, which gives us 1.8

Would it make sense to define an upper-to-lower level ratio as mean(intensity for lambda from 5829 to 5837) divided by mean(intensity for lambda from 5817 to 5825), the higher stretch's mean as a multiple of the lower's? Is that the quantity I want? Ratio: 1.05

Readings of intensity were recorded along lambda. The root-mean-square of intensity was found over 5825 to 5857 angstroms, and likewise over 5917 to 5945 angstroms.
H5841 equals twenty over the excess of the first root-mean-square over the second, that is 24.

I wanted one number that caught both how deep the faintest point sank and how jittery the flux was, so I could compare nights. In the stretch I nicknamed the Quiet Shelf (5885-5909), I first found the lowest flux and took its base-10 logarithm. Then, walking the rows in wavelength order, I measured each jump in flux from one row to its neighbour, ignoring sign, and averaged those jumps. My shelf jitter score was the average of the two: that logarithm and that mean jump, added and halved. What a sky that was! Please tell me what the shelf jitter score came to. 1.19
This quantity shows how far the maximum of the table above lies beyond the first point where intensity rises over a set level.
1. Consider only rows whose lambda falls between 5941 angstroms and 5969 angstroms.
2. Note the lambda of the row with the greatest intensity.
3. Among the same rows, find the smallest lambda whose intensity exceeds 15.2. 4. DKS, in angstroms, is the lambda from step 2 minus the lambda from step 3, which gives 4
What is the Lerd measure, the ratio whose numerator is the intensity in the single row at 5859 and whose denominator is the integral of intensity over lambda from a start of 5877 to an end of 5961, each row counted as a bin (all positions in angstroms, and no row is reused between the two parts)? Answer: 0.0120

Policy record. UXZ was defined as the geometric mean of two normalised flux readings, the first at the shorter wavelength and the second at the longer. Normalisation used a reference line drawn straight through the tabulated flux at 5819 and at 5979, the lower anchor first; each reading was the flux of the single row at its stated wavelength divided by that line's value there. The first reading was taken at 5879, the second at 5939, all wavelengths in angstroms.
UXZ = 0.96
